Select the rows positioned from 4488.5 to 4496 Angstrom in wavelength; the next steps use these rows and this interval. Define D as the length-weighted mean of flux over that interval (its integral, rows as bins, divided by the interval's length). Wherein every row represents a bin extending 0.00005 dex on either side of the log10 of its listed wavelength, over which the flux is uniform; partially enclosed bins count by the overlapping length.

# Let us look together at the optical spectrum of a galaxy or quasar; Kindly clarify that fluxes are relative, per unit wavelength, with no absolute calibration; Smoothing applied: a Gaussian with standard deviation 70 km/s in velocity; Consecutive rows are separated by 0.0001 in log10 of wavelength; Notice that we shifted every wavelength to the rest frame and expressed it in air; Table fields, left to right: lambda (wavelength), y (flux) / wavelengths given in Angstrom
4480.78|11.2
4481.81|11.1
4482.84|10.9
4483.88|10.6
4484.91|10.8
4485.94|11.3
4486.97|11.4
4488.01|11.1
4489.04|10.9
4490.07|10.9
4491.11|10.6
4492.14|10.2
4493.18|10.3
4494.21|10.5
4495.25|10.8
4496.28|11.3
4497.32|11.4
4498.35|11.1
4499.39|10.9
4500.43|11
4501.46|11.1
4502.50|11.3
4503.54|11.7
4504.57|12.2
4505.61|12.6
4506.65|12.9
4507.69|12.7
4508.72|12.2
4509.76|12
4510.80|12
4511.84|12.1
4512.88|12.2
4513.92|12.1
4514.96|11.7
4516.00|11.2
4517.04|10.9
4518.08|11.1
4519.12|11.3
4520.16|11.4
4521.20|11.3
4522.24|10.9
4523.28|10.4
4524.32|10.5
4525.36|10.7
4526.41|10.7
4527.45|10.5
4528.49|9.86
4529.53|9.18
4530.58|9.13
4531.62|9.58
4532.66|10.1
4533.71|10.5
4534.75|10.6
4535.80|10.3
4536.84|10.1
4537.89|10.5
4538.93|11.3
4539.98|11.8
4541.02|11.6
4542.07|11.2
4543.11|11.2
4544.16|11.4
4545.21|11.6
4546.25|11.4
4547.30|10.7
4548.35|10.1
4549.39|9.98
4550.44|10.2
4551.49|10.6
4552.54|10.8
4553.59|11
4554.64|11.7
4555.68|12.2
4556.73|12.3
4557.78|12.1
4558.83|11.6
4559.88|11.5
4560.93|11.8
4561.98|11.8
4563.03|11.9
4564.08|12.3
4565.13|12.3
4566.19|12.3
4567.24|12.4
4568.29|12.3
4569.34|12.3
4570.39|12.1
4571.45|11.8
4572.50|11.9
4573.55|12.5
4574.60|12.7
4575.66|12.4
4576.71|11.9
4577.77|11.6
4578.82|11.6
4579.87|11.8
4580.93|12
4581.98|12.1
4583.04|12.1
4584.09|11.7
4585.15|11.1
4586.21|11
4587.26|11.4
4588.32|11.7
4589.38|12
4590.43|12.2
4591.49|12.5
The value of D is 10.6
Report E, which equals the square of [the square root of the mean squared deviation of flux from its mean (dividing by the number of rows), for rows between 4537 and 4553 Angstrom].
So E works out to 0.32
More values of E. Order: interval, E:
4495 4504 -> 0.07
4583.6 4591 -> 0.17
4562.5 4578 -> 0.08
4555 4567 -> 0.08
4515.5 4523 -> 0.03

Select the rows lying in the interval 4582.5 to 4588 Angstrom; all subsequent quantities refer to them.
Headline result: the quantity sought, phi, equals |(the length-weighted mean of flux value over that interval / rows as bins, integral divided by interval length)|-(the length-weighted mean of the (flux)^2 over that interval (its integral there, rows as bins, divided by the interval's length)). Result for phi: -120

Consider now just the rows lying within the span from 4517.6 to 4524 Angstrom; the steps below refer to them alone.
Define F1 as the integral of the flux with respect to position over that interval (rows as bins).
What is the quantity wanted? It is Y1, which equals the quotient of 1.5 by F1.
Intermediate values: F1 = 71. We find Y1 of 0.021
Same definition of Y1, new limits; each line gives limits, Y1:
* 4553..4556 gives 0.043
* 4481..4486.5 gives 0.025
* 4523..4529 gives 0.024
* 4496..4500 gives 0.034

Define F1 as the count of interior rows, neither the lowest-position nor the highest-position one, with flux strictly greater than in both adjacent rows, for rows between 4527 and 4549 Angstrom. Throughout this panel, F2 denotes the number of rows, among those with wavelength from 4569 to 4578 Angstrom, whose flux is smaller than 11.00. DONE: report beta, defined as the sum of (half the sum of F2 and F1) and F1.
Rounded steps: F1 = 3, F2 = 0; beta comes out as 4.50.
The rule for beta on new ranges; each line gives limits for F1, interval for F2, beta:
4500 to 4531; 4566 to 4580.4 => 4.50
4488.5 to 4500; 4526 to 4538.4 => 7.50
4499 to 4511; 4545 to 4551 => 3.50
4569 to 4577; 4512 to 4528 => 5.00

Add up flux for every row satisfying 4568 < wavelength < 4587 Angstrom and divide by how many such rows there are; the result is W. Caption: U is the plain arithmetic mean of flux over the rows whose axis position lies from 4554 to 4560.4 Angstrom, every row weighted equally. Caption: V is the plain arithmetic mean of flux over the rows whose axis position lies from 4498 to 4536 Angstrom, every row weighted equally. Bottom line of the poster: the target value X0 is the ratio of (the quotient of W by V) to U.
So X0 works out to 0.090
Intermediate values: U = 11.9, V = 11.1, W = 11.9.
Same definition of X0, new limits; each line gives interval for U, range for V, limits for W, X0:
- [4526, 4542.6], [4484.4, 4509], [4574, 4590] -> 0.100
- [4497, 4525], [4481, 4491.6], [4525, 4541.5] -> 0.082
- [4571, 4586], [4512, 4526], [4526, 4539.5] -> 0.076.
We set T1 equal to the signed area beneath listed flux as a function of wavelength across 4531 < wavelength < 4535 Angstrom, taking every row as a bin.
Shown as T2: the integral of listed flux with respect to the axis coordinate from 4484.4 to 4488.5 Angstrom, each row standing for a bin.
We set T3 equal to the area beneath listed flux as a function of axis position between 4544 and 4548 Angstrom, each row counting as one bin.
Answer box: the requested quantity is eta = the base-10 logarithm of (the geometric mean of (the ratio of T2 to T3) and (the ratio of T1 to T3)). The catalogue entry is -0.02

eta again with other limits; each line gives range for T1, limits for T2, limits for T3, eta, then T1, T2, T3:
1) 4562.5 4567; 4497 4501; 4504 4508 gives -0.01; 55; 44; 50.3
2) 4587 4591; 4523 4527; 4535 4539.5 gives -0.03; 47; 42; 47.5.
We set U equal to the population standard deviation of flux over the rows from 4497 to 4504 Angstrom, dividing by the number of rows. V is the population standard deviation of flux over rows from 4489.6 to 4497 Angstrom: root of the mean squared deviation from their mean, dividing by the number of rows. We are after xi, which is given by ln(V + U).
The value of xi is -0.51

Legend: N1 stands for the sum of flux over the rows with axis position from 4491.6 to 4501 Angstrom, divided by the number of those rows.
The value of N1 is 10.8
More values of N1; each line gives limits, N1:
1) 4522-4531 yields 10.2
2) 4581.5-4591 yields 11.7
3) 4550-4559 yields 11.4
